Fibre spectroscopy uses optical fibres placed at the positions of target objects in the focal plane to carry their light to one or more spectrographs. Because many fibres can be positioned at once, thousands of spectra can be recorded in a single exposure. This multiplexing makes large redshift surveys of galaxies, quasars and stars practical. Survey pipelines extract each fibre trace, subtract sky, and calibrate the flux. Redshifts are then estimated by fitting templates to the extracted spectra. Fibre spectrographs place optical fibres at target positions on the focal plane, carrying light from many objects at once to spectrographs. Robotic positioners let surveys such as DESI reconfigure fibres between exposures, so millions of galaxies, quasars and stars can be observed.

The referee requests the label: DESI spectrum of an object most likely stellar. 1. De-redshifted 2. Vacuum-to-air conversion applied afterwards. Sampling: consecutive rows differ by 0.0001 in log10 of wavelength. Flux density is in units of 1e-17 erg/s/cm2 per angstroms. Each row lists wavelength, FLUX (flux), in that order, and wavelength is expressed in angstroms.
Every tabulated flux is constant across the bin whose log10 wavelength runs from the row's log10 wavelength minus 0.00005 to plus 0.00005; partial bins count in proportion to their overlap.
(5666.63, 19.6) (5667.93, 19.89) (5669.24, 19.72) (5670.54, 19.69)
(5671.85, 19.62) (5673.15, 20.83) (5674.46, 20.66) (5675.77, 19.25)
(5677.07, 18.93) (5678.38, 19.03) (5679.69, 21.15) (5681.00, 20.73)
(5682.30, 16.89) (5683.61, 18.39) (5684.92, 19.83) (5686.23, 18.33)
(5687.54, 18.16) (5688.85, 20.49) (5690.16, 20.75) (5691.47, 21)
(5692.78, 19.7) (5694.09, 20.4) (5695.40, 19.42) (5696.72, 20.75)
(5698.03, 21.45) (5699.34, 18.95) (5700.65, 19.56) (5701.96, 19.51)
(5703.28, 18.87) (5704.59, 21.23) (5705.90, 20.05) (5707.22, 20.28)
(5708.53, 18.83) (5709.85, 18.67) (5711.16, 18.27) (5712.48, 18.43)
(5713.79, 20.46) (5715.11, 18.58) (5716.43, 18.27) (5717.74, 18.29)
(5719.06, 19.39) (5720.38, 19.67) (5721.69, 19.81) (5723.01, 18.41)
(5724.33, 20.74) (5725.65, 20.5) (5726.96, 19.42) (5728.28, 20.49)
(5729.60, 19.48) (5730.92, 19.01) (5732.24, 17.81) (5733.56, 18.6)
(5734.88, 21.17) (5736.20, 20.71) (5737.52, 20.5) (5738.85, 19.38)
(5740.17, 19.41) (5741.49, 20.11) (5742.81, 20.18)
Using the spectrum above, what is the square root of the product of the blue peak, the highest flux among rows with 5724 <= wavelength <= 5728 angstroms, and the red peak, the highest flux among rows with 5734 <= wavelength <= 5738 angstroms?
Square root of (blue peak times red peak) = 21.0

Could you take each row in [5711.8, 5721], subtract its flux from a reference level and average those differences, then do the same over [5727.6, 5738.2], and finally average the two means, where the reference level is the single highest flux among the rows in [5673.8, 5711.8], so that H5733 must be 2.08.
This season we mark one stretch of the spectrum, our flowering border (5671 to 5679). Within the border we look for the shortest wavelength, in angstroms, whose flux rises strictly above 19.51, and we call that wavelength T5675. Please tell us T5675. 5671.85 angstroms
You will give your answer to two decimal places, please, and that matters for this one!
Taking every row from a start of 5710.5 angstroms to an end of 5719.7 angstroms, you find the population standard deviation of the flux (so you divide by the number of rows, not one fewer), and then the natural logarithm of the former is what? -0.27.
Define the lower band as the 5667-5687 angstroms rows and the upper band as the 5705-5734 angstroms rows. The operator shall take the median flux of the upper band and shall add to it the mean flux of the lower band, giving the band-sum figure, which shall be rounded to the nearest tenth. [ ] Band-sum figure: 38.7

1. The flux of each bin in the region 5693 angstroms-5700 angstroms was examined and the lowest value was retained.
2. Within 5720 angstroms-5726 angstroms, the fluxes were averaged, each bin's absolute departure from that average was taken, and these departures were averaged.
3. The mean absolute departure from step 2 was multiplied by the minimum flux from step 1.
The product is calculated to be 12.0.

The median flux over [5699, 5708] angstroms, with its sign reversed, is -19.6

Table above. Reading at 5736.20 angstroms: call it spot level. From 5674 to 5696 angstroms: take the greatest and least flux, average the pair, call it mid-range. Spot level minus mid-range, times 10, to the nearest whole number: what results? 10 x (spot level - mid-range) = 17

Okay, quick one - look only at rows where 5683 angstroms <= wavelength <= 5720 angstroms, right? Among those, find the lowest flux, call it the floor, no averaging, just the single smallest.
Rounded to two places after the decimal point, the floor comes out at 18.16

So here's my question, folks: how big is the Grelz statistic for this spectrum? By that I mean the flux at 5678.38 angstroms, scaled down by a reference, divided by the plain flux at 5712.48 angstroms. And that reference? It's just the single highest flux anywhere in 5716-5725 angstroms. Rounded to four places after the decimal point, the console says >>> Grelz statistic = 0.0498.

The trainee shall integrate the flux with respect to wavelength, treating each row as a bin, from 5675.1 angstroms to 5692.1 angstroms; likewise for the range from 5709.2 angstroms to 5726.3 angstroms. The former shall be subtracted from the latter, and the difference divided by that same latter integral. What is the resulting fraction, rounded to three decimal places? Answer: -0.008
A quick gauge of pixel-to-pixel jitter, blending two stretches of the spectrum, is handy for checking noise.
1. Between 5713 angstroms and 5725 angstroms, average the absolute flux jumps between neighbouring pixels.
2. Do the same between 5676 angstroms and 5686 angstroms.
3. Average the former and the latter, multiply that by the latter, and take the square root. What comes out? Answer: 1.40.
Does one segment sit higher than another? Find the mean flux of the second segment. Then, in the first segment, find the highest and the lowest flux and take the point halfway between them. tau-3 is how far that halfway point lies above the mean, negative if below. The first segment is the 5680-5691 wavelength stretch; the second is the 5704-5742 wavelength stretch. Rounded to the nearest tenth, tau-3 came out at -0.7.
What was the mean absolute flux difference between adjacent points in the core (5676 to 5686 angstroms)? 1.6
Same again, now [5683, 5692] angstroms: 1.0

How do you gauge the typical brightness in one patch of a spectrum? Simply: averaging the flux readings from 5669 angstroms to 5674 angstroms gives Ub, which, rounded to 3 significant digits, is 20.0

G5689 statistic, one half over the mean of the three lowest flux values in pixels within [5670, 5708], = 0.0281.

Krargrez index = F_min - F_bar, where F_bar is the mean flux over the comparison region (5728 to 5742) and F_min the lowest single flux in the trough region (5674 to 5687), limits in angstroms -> -2.8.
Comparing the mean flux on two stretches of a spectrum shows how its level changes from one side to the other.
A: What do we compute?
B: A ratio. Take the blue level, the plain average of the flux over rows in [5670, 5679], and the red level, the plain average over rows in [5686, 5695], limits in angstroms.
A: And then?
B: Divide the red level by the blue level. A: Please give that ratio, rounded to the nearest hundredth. 1.01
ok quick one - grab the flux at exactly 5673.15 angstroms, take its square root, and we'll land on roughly 4.56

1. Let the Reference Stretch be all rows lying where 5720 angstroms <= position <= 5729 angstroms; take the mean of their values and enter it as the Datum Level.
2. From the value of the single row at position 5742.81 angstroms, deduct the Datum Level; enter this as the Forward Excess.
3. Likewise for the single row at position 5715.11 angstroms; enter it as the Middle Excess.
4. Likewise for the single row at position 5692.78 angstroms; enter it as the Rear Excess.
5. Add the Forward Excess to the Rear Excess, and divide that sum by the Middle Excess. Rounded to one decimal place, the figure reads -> -0.1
